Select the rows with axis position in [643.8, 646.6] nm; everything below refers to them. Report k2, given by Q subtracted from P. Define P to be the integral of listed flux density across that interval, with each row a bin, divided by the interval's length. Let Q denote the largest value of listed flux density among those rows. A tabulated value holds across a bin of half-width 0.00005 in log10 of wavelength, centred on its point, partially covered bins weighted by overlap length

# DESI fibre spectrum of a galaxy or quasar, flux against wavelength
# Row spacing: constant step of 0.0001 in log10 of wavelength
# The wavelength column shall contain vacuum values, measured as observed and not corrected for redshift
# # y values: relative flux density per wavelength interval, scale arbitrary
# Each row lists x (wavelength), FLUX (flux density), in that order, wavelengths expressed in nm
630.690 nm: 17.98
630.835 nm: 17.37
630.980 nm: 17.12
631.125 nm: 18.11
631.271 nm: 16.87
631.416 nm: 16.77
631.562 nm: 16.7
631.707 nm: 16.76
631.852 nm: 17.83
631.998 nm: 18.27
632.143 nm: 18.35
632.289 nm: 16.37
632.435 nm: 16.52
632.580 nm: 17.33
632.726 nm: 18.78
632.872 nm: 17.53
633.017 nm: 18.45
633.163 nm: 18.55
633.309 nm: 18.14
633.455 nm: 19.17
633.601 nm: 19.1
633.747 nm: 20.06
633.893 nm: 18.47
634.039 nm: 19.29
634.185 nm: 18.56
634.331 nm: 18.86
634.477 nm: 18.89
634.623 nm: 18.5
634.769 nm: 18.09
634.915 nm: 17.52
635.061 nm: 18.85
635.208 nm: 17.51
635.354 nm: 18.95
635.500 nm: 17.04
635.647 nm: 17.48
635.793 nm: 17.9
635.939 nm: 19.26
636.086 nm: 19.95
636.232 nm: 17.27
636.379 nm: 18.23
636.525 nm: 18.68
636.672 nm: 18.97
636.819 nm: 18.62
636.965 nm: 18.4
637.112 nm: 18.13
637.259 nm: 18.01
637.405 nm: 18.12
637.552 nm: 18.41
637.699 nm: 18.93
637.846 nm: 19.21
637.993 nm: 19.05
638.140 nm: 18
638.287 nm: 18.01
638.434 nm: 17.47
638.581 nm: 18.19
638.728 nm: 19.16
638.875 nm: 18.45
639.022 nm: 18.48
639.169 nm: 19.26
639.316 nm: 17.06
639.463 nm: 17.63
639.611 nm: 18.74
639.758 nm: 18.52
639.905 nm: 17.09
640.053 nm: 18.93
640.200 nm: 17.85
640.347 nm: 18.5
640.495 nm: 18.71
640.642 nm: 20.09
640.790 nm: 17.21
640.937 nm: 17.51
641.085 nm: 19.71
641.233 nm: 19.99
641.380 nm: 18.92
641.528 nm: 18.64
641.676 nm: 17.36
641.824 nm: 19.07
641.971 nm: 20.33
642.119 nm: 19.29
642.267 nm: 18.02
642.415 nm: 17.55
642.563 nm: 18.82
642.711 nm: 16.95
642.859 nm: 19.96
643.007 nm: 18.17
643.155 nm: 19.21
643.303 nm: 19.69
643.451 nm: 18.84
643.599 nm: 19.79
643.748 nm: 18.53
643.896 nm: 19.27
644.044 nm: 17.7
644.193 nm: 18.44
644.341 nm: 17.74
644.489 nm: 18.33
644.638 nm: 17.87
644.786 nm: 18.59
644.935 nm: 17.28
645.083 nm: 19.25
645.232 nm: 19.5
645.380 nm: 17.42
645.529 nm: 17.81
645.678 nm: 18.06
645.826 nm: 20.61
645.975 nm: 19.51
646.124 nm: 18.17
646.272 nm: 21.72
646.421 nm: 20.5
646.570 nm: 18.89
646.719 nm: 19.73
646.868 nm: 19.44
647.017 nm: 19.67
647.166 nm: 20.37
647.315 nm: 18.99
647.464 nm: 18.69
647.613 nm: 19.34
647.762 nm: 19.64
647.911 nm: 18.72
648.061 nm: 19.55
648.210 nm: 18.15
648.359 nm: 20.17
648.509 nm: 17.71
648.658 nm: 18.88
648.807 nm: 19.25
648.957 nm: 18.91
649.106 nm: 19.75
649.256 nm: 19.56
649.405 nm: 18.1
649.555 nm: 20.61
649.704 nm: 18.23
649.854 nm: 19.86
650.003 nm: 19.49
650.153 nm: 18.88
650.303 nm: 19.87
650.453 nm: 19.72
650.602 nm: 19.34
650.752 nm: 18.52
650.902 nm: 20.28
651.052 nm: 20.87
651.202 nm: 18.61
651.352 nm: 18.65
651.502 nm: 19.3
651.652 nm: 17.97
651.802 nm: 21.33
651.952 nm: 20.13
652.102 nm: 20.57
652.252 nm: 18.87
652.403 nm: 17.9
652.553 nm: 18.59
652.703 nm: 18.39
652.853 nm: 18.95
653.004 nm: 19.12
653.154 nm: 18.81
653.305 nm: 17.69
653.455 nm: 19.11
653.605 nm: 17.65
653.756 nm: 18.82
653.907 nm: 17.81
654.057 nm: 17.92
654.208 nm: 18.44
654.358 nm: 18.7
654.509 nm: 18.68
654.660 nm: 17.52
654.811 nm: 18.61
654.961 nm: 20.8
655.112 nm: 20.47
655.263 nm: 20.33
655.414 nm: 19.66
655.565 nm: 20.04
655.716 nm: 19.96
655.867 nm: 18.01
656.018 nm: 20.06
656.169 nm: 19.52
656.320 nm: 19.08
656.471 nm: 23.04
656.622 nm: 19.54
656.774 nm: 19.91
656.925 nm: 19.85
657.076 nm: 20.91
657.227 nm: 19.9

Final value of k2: -2.9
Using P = 18.8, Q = 21.72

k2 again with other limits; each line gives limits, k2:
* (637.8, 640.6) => -0.9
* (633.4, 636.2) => -1.5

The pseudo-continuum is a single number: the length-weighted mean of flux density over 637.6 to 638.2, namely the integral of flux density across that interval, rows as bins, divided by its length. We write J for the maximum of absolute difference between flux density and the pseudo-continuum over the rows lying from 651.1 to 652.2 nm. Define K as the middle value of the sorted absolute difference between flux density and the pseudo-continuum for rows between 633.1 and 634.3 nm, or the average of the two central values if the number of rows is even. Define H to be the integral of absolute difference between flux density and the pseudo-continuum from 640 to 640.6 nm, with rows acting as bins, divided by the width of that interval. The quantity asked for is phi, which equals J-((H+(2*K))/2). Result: 2.0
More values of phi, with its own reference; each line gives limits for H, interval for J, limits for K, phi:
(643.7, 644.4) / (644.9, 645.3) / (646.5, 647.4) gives 0.4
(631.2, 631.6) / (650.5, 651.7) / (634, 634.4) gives 0.9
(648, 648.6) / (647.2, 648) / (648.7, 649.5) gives -0.3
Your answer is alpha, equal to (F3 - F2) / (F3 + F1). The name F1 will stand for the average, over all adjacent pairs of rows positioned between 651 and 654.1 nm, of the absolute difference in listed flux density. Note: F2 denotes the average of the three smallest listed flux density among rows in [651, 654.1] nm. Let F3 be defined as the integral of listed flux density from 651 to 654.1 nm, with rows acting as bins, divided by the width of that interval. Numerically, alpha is 0.06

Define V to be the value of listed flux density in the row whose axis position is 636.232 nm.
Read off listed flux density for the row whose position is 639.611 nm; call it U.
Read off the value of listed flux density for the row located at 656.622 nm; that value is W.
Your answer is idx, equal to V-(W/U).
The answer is 16.2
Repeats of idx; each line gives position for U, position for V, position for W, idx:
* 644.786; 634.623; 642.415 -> 17.6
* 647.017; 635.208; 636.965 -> 16.6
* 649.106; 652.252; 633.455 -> 17.9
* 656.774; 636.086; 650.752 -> 19.0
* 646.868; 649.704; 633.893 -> 17.3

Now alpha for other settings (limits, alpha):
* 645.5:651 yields 0.07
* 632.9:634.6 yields 0.02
